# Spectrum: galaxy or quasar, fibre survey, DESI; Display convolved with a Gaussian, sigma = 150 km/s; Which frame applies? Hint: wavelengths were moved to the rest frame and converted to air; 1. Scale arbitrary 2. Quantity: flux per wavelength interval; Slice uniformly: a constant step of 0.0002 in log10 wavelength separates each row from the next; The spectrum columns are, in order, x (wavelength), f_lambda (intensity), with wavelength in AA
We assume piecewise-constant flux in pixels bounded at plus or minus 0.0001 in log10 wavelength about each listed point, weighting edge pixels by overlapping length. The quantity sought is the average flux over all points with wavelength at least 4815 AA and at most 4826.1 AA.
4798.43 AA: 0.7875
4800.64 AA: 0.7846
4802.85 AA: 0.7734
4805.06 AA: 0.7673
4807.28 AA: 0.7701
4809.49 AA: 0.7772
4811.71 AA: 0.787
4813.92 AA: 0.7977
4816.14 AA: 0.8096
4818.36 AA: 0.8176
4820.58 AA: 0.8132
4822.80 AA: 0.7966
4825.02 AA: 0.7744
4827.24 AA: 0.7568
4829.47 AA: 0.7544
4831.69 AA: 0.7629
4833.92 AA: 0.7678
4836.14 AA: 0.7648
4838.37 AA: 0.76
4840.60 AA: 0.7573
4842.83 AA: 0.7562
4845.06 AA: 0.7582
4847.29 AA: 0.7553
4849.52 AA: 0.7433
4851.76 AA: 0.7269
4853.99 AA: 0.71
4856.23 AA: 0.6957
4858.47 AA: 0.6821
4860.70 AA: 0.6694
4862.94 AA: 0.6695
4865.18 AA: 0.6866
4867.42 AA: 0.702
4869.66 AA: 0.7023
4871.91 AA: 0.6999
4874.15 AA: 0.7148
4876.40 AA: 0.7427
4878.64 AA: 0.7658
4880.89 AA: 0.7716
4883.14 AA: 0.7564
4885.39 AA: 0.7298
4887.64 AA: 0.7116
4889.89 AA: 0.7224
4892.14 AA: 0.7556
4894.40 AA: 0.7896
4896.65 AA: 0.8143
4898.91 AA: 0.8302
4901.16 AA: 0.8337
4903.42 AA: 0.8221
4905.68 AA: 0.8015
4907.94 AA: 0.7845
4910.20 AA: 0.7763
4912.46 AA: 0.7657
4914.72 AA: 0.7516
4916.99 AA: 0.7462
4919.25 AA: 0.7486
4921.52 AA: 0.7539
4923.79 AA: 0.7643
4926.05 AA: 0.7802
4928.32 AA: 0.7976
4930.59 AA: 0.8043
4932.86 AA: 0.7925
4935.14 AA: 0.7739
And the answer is 0.802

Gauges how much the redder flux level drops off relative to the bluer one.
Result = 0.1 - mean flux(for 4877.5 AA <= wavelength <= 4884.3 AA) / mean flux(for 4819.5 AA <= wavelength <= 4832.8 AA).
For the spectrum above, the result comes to -0.88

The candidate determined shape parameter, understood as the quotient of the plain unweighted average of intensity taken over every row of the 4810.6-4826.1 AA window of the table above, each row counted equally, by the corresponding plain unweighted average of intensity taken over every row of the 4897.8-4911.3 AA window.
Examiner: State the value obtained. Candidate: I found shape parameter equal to 0.99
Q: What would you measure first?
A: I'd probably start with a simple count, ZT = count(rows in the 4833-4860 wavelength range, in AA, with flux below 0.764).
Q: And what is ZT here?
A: 10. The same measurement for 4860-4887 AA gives 10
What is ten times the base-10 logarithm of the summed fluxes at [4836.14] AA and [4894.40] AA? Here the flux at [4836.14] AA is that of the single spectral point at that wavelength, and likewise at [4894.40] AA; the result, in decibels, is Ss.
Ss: 1.92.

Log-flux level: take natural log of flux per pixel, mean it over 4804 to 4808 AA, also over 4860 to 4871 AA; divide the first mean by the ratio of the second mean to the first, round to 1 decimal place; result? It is -0.2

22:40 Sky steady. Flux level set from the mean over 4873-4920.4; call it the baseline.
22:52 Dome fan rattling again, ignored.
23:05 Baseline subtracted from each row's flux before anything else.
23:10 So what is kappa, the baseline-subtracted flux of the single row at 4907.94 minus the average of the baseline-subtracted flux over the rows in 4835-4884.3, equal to 0.06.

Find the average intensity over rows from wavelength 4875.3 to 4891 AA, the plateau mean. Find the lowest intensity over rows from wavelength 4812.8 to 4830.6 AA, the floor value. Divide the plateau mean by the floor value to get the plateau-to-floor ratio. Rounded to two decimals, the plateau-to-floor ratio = 0.98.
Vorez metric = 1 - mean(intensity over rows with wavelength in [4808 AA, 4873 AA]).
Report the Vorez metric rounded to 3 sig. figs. 0.253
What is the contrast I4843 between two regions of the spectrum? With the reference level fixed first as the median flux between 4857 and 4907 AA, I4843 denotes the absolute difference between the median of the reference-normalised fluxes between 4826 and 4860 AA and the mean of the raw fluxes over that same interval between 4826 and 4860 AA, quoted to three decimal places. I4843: 0.284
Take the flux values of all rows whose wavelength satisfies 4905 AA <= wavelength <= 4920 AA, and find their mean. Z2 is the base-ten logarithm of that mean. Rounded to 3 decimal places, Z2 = -0.115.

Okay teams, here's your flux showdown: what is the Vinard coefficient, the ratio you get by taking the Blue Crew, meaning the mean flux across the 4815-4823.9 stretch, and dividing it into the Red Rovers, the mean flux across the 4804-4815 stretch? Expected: 0.96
